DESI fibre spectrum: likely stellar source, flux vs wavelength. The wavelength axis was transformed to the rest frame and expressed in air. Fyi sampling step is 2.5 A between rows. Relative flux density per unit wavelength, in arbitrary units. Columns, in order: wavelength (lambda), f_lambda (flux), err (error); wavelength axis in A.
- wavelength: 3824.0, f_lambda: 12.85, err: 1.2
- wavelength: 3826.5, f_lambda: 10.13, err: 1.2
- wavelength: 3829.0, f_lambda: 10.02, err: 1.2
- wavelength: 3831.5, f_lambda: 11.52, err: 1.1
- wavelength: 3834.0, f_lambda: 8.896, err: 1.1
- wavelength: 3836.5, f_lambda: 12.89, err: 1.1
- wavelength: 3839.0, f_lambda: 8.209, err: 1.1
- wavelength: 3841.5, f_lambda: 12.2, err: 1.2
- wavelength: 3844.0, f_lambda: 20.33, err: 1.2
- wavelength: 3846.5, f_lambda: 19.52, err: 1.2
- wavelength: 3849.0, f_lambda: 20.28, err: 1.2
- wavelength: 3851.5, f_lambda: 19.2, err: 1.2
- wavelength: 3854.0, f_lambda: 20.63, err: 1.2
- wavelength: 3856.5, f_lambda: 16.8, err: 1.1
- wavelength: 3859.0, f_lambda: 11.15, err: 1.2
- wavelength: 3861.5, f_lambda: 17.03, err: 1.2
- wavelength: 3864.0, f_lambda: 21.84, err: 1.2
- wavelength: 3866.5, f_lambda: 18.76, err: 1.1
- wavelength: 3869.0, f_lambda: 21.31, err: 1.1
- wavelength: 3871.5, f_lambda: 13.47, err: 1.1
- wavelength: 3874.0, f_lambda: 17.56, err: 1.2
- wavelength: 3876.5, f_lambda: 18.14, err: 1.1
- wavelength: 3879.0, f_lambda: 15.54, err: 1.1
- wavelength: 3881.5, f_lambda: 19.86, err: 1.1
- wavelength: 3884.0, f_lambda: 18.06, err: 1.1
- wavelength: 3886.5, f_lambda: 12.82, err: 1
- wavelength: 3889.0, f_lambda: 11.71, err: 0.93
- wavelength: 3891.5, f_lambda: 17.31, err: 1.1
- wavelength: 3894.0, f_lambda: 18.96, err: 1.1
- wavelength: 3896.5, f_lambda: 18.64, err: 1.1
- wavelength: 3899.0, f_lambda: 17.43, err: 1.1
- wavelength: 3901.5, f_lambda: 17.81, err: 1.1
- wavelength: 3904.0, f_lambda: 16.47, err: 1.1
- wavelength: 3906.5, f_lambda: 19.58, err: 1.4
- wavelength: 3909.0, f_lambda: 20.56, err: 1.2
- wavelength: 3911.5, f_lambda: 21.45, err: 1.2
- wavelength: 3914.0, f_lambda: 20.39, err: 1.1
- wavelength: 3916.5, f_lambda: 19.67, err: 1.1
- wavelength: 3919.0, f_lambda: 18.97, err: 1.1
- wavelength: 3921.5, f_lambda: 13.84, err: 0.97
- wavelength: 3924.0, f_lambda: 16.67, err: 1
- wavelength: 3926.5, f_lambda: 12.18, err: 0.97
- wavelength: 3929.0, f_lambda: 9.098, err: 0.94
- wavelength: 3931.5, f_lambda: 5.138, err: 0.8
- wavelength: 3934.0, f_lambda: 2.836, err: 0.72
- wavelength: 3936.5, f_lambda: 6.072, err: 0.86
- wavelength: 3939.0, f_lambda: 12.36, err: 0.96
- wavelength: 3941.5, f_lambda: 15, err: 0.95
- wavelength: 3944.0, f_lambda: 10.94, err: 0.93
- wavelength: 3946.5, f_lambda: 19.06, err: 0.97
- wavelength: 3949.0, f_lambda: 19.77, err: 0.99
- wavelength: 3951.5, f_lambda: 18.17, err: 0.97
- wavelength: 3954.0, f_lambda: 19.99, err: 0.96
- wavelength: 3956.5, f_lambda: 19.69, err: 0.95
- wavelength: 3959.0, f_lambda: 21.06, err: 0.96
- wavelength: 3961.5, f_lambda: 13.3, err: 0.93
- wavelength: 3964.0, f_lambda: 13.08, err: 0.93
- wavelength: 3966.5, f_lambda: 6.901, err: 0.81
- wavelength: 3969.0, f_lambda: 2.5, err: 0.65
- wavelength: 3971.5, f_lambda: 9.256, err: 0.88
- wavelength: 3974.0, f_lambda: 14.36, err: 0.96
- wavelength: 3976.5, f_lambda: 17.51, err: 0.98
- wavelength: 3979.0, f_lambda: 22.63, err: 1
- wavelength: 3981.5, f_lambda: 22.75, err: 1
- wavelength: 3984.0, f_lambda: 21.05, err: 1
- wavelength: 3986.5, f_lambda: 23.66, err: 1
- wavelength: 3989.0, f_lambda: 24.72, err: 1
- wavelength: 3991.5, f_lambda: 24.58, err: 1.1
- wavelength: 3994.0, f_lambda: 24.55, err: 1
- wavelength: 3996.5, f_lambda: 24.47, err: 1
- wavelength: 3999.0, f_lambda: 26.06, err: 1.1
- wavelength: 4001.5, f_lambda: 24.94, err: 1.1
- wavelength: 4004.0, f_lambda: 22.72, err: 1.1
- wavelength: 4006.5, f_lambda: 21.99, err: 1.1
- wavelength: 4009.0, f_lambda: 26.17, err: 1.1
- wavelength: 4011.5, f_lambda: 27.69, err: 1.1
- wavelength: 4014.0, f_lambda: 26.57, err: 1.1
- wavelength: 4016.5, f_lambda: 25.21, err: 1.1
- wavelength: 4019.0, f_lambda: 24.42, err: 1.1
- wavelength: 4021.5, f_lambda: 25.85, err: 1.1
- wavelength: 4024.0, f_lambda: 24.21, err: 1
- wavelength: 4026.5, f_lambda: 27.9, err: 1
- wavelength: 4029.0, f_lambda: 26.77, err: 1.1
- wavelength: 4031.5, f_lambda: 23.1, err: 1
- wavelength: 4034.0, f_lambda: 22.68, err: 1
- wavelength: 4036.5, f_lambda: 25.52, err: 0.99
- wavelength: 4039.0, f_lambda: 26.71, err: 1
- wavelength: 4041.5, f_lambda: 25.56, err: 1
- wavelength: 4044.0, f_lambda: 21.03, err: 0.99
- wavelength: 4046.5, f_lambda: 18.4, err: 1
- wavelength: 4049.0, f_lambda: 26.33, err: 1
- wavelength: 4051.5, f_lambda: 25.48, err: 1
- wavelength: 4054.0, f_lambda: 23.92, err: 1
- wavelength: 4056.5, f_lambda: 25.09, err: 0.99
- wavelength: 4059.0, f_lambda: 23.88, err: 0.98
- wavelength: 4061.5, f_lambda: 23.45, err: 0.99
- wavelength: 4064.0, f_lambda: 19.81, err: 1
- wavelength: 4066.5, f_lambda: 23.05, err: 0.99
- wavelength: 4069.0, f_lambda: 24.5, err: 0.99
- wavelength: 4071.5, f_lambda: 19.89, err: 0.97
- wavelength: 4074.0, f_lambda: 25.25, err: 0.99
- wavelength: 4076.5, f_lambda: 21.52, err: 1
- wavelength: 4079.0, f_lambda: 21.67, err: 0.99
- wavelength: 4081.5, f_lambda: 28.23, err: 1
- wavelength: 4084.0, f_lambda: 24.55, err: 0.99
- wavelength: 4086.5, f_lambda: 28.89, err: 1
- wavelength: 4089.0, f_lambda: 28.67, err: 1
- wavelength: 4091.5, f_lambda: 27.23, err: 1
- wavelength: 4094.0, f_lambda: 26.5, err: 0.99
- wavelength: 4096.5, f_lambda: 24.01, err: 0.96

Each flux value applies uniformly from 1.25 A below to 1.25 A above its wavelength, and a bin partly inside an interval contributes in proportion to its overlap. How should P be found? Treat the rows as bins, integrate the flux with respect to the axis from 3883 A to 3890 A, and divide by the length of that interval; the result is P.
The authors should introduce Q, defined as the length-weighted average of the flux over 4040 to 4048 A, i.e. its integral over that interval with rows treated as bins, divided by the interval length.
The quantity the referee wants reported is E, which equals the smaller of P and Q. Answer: 14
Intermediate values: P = 14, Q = 22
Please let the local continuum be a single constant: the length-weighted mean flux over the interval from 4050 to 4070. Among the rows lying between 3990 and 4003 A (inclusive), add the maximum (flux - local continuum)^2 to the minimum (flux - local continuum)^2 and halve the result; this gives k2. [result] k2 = 3.2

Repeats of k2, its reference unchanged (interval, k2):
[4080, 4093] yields 14.0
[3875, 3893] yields 78.8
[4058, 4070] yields 7.5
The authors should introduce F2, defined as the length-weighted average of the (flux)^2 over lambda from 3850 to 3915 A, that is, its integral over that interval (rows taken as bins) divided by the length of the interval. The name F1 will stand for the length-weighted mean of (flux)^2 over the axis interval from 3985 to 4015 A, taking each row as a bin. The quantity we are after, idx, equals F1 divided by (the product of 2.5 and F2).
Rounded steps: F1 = 617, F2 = 324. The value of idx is 0.76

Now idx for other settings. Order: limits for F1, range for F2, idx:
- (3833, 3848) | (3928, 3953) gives 0.49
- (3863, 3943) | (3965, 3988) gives 0.37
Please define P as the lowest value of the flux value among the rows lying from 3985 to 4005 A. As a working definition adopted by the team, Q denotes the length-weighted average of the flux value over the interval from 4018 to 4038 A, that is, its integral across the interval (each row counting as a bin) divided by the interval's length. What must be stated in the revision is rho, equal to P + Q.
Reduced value 48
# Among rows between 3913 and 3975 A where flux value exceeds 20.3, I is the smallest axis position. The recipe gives 3914.0 A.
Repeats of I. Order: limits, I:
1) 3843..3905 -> 3844.0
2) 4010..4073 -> 4011.5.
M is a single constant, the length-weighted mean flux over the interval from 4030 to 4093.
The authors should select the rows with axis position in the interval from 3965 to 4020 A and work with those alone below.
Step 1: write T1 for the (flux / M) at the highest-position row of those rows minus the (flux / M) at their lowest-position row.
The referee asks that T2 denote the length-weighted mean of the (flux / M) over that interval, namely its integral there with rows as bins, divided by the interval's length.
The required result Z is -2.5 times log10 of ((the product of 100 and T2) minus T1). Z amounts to -4.84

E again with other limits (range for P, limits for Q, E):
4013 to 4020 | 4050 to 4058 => 25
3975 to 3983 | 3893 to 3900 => 18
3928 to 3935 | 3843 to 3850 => 6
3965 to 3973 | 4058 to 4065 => 7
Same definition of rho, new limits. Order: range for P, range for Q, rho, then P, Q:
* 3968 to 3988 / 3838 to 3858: 20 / 2.5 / 17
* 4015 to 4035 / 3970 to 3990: 42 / 22.68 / 19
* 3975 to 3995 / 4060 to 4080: 40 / 17.51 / 22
